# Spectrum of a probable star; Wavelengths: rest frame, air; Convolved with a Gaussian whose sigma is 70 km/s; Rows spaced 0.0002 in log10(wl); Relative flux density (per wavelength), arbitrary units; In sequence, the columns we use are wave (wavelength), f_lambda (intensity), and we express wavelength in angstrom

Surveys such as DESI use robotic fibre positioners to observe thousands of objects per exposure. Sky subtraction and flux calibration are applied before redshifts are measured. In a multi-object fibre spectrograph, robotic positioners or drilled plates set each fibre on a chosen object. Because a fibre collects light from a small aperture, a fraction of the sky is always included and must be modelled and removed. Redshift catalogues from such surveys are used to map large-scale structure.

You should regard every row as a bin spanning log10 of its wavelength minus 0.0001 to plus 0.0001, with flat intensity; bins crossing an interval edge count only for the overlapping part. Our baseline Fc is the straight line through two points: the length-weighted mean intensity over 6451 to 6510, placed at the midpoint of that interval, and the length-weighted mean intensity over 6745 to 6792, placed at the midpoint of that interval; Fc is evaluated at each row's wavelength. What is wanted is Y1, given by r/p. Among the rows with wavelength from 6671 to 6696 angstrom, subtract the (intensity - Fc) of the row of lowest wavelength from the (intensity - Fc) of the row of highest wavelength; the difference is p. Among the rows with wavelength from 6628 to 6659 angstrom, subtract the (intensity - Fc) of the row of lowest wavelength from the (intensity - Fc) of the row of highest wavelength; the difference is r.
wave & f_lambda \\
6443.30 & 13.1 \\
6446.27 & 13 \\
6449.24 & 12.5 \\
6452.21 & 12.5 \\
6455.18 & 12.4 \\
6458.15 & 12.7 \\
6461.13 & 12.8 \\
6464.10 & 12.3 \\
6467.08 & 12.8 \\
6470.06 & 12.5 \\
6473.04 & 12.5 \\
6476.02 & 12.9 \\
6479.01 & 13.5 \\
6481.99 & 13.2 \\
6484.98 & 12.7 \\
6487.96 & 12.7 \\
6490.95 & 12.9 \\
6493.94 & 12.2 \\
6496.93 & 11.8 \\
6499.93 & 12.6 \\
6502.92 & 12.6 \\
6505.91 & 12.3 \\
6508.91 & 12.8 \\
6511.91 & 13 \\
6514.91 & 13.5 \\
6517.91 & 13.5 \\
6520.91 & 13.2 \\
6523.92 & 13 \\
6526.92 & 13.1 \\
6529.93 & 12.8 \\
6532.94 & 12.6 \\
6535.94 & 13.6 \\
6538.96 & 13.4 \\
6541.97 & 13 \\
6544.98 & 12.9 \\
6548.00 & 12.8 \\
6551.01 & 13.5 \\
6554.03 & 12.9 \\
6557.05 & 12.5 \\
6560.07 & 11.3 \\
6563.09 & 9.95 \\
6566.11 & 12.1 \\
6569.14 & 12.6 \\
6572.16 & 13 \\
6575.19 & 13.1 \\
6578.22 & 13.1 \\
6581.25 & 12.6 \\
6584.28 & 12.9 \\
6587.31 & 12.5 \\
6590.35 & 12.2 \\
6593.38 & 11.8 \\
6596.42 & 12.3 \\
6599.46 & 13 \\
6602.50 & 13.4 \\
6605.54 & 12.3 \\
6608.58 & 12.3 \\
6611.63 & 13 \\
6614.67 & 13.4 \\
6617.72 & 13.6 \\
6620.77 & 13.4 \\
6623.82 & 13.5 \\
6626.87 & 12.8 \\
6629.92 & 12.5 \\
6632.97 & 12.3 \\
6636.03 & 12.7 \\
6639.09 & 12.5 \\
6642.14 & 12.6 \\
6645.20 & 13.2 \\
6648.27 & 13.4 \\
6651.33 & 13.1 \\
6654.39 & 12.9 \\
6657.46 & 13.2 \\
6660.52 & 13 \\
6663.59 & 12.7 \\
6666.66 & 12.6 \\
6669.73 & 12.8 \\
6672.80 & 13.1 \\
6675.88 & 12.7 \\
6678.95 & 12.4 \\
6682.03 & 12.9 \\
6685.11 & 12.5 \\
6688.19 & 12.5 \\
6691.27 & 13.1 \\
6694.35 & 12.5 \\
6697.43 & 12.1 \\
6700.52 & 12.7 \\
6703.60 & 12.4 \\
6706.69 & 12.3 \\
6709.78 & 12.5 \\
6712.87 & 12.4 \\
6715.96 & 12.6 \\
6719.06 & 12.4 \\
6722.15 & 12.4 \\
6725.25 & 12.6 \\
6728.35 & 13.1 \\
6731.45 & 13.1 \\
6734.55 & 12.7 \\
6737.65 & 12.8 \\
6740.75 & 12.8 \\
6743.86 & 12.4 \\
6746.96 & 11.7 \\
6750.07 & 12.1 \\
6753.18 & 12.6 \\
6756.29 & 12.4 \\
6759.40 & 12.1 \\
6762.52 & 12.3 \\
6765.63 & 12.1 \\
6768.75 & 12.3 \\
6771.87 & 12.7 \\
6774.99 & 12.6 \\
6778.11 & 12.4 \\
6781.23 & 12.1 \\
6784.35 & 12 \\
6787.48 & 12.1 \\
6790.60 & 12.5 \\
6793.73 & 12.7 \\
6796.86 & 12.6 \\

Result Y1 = -1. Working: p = -0.6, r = 0.7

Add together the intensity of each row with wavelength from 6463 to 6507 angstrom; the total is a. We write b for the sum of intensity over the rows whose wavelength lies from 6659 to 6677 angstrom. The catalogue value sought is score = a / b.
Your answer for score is 2.46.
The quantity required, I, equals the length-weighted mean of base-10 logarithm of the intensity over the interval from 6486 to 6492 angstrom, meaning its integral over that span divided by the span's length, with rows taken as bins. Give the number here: 1.11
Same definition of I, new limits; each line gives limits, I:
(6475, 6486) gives 1.12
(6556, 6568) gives 1.06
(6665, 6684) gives 1.10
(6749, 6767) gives 1.09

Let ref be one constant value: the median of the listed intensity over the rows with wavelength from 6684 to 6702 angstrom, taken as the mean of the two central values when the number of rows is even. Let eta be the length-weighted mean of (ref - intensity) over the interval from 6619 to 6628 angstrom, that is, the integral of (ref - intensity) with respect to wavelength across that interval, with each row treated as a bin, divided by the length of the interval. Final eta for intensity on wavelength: -0.76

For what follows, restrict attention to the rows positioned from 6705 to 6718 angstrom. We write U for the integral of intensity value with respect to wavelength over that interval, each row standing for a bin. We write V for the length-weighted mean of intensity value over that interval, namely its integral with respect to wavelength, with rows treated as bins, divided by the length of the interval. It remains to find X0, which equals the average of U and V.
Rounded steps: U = 162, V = 12.4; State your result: 87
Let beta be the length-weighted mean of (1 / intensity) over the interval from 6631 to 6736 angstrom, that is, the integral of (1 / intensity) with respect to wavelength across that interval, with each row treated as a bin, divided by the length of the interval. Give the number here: 0.0788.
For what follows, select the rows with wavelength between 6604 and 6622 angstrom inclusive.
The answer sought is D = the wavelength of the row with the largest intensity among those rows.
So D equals 6617.72 angstrom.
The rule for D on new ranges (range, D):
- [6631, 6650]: 6648.27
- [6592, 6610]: 6602.50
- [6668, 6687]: 6672.80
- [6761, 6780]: 6771.87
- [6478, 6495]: 6479.01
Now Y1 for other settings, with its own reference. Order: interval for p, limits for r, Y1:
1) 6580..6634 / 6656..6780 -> 3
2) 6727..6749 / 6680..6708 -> 0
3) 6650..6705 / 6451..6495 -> 0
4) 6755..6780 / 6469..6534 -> 6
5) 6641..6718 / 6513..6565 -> -37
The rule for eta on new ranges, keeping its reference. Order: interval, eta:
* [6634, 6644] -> -0.10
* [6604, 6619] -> -0.41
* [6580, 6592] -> -0.04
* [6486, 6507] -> 0.05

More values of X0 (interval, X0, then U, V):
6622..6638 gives 108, 204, 12.8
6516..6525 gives 66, 119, 13.3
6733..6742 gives 64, 115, 12.8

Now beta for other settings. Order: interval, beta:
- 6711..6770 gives 0.0803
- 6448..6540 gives 0.0782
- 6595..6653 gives 0.0775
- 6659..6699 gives 0.0789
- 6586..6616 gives 0.0794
